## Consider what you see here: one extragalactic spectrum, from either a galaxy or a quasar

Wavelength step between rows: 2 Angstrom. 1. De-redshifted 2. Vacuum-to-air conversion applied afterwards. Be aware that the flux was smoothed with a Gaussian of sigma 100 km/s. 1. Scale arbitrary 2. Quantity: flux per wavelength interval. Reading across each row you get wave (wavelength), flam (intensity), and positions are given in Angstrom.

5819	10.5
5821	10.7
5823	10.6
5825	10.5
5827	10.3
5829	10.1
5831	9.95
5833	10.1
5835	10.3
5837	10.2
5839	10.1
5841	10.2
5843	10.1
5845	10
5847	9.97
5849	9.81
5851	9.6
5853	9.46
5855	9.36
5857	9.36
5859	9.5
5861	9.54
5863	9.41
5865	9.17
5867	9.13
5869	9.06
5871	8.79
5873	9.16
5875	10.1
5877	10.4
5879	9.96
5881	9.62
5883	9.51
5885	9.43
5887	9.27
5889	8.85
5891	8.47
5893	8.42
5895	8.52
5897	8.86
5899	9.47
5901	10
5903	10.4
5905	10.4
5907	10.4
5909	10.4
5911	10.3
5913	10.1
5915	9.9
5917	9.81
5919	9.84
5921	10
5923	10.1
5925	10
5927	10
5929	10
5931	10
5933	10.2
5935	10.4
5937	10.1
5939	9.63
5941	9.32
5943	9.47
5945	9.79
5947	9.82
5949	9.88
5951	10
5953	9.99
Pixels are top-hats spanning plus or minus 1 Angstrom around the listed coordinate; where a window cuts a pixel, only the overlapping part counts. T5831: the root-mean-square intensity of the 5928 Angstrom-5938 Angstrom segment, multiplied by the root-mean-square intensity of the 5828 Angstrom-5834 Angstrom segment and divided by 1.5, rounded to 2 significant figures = 68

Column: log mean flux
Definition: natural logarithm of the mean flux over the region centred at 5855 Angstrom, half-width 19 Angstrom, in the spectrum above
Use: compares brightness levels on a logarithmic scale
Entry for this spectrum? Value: 2.26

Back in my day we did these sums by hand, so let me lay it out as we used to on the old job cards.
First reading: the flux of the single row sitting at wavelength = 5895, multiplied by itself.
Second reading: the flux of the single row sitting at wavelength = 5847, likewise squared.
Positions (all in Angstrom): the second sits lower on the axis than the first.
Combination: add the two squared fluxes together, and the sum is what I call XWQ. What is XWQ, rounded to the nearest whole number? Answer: 172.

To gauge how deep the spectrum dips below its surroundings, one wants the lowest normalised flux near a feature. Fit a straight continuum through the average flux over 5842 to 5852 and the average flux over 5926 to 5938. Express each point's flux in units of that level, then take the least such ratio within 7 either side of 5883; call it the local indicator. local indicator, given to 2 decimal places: 0.88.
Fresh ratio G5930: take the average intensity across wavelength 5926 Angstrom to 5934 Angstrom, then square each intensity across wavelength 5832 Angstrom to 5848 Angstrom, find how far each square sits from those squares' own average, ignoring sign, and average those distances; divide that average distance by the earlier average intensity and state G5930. 0.17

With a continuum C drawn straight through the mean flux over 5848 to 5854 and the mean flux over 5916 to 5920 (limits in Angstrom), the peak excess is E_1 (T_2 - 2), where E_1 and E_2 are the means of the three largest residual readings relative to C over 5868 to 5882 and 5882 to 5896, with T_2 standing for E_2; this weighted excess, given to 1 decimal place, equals -1.0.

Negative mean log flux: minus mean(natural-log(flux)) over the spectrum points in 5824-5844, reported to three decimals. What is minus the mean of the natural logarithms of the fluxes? -2.321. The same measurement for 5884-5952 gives -2.276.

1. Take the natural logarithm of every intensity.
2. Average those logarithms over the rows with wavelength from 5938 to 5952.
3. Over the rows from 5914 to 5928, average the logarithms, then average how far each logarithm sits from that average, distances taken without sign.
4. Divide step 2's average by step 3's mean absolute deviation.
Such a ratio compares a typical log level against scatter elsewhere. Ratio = 263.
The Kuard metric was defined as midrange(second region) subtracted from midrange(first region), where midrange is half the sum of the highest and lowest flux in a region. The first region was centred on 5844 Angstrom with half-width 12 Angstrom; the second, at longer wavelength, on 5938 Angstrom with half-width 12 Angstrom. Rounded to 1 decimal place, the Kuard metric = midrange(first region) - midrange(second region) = 0.0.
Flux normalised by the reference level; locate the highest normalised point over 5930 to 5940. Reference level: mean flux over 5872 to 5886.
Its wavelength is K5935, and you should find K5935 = 5935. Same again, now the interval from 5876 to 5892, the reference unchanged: 5877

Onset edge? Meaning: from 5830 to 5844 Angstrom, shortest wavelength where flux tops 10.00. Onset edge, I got 5833 Angstrom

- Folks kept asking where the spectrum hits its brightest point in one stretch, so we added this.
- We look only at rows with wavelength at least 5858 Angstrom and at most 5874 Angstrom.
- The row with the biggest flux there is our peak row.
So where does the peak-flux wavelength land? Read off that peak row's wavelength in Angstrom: 5861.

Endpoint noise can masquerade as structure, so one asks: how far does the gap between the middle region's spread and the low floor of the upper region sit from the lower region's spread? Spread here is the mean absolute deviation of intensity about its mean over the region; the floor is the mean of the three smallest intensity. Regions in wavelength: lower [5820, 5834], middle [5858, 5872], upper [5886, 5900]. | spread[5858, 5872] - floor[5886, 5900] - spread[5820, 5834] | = 8.49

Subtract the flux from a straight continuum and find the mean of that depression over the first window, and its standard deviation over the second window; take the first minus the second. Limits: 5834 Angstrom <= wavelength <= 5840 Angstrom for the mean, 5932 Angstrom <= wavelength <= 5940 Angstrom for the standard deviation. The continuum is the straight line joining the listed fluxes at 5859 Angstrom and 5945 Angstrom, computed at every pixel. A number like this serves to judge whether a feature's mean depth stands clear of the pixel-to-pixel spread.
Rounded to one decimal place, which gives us -1.1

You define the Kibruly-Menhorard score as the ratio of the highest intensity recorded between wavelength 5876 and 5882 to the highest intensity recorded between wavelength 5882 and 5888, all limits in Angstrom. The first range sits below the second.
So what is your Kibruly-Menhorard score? 1.09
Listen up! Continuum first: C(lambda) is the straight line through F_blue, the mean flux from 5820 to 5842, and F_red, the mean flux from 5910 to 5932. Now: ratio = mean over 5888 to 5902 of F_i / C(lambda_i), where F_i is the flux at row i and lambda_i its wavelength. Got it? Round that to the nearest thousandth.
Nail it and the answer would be 0.887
